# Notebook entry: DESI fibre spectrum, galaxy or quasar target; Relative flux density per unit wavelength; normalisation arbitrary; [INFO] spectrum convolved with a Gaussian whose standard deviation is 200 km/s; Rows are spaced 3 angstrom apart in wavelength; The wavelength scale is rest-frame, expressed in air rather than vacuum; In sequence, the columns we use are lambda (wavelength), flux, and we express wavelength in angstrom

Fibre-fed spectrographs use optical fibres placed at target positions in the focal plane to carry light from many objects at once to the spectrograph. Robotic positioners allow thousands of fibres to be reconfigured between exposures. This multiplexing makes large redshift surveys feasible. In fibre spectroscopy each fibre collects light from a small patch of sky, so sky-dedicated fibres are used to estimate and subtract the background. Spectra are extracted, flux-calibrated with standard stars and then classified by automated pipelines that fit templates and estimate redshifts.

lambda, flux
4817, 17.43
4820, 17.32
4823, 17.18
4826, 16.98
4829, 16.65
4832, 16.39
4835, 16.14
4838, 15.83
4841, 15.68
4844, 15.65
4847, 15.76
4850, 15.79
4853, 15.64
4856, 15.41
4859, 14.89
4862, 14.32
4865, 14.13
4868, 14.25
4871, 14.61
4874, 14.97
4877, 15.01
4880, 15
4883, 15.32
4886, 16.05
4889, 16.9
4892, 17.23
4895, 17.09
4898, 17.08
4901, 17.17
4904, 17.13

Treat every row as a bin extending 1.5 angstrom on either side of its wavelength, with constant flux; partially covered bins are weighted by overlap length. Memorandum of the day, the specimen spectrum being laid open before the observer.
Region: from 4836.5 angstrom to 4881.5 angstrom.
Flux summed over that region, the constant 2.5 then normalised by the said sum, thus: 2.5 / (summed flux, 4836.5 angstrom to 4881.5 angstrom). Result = 0.0110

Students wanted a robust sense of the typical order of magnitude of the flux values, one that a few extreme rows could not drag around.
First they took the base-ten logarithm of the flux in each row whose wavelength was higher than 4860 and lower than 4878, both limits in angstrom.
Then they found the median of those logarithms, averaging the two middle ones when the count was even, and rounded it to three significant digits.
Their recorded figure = 1.16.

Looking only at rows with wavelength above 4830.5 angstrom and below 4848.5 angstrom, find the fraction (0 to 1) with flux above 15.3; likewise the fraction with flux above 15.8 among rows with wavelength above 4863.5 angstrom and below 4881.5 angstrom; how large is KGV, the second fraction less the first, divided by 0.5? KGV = -2.0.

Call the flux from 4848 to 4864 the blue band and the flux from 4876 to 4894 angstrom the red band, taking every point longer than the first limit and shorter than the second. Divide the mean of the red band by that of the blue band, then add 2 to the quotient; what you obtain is 3.05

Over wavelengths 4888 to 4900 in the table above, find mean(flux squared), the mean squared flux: 292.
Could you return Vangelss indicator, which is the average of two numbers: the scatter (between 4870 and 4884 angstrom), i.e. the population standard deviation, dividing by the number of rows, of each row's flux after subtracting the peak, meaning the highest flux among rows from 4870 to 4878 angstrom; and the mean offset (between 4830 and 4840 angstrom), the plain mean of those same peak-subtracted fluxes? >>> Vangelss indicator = 0.67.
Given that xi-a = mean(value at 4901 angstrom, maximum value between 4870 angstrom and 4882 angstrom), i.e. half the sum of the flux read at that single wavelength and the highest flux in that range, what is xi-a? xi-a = 16.1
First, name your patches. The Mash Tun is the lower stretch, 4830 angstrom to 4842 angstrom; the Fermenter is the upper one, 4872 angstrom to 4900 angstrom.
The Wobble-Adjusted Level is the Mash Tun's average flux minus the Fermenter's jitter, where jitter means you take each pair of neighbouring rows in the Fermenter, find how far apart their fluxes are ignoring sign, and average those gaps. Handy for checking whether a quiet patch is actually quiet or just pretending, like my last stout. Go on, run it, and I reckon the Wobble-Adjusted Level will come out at 15.7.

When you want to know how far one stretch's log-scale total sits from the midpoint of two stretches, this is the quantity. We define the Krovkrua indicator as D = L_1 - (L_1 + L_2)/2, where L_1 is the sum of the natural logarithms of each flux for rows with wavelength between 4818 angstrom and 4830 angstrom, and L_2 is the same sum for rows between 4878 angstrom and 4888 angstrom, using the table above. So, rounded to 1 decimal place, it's 1.6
